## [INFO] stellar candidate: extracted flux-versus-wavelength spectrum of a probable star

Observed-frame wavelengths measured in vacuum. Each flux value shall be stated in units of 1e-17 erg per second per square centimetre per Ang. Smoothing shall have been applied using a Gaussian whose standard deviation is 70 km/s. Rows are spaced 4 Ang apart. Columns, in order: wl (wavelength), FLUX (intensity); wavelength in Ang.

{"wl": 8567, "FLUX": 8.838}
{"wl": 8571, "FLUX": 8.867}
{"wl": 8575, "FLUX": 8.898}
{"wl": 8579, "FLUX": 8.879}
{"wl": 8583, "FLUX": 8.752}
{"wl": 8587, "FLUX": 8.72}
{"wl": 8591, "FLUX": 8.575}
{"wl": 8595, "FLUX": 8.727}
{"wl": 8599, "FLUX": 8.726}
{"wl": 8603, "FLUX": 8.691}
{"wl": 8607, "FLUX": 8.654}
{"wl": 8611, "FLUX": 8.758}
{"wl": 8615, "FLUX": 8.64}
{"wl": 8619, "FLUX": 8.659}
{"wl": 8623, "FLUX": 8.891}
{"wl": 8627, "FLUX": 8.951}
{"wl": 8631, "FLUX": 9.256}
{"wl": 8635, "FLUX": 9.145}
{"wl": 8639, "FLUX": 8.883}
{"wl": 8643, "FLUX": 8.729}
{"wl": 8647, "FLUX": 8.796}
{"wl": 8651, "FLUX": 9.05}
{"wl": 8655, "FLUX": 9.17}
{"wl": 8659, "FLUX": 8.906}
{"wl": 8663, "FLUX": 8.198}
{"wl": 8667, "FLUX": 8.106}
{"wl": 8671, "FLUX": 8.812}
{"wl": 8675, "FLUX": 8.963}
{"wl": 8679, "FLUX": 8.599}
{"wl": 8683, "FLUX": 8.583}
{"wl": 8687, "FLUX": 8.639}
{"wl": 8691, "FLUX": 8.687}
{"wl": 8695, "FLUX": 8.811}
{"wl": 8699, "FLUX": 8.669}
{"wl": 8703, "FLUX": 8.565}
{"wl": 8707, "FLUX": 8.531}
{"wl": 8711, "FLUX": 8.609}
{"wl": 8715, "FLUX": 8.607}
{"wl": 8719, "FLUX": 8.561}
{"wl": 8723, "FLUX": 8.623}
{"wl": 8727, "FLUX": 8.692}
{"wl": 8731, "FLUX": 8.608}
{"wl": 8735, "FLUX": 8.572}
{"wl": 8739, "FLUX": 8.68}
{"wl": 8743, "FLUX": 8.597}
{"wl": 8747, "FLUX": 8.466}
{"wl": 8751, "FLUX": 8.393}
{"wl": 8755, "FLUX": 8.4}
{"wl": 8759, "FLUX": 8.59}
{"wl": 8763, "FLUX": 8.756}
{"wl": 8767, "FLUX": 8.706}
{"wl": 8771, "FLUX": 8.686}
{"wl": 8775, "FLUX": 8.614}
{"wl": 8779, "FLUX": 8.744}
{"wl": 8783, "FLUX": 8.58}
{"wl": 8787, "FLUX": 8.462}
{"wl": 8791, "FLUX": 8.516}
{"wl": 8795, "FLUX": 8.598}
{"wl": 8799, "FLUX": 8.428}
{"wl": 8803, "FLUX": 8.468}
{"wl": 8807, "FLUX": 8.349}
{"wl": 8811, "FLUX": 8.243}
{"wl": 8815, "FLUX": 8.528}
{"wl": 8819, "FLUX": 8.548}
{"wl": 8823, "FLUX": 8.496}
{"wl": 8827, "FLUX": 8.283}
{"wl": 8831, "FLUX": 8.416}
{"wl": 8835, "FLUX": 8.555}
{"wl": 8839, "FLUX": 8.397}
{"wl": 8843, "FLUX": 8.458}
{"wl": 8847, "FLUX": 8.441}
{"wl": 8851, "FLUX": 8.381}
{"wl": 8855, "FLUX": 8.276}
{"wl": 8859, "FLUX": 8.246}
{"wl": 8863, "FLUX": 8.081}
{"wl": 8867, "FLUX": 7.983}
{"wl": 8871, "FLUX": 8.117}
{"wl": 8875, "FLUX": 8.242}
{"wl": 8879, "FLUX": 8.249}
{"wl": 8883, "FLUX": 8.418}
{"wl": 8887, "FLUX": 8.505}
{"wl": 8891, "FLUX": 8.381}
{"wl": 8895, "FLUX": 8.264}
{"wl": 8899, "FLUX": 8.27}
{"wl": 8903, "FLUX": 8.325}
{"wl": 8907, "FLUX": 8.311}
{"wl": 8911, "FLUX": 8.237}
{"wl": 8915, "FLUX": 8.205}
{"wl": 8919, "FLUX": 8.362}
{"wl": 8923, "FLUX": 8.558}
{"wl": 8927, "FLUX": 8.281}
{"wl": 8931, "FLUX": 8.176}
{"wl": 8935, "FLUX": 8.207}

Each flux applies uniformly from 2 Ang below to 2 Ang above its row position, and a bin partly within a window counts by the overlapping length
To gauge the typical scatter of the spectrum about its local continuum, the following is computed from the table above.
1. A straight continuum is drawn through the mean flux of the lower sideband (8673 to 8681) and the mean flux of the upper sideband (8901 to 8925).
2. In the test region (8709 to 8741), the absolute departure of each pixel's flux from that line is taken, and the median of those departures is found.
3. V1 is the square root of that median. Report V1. 0.291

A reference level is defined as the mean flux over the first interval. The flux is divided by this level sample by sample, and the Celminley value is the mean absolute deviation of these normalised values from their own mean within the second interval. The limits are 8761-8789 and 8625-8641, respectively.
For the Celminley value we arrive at 0.016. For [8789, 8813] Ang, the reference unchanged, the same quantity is 0.011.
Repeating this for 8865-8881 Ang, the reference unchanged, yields 0.011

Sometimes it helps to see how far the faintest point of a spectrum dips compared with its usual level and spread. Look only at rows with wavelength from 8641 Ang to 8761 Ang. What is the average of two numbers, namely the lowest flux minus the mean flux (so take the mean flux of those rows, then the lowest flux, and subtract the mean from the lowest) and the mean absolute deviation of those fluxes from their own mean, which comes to -0.19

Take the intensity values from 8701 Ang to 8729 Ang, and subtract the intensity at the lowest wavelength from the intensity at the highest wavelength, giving 0.13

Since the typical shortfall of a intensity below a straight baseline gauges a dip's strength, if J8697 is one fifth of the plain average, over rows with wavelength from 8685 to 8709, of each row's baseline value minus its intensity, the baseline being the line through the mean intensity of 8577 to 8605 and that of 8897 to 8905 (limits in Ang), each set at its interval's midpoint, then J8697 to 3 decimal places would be -0.014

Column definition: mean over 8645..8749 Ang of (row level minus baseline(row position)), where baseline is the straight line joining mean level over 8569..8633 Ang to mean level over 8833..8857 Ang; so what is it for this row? 0.014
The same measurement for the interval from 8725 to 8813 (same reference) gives 0.018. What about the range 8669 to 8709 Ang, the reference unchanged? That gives 0.030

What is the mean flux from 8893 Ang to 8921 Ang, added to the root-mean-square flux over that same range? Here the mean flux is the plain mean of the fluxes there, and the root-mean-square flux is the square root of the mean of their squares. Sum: 16.6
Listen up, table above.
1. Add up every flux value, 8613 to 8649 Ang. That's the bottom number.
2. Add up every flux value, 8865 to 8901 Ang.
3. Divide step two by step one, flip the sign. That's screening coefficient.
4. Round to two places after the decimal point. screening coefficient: -0.93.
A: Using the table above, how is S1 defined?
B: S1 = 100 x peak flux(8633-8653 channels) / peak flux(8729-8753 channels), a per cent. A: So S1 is 105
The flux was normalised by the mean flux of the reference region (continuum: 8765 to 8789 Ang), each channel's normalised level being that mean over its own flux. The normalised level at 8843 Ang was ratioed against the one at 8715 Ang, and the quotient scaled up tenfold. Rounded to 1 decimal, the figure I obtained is 10.2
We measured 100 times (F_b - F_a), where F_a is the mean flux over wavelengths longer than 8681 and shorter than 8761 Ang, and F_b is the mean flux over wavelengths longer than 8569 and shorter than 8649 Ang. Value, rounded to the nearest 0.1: 21.6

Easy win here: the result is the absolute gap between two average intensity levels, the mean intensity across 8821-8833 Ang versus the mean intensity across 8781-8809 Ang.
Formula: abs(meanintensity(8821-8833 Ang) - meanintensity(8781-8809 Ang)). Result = 0.09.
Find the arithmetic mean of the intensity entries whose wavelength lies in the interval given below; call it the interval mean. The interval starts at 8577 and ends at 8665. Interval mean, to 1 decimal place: 8.8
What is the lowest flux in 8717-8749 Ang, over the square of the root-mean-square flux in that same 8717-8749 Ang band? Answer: 0.114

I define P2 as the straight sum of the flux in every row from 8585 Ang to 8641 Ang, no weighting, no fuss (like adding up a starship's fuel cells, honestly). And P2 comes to 123.3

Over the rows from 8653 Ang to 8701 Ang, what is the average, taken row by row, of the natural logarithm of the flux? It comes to 2.16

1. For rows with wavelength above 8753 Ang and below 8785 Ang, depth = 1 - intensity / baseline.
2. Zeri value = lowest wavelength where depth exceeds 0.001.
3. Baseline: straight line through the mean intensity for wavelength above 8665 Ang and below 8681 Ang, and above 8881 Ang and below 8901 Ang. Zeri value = 8755 Ang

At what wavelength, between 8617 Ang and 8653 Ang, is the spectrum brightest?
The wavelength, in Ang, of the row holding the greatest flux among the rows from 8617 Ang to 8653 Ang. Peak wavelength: 8631 Ang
